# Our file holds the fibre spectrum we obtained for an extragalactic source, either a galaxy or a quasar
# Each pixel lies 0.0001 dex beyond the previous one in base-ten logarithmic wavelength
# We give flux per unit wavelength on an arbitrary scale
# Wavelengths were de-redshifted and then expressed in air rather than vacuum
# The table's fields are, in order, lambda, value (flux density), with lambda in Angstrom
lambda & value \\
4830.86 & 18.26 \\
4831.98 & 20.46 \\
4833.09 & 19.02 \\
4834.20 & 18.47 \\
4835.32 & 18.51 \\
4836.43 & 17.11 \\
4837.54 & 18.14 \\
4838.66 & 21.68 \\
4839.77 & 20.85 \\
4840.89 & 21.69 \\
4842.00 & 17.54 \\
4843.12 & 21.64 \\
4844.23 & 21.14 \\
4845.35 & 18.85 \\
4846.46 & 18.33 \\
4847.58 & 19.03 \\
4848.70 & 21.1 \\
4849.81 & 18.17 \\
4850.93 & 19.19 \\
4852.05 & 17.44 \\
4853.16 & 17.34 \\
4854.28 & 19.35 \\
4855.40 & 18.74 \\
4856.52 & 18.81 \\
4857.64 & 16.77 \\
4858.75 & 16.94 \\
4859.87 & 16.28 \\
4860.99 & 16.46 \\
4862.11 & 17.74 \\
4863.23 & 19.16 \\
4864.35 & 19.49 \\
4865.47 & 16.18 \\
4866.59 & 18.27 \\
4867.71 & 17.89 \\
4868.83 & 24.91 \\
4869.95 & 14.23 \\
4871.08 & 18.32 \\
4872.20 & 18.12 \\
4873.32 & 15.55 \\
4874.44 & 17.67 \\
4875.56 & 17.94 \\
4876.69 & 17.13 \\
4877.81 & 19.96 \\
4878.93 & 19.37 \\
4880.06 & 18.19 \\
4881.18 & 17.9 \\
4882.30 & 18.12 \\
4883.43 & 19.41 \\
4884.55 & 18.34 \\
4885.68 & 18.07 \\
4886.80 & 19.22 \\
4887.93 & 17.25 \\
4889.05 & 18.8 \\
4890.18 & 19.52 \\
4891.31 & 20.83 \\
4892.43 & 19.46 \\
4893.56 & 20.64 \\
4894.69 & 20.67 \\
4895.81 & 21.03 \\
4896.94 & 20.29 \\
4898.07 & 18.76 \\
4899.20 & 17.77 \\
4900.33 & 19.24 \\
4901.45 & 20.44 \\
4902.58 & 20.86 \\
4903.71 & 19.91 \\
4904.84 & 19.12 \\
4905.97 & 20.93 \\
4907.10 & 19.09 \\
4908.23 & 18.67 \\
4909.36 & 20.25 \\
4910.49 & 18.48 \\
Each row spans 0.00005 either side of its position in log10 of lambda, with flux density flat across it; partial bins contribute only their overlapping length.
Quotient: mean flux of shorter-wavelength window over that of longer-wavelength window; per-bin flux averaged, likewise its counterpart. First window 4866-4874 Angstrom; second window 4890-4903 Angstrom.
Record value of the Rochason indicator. 0.91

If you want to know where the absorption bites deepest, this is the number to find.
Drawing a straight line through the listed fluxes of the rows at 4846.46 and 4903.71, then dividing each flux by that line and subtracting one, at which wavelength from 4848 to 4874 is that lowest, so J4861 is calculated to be 4869.95 Angstrom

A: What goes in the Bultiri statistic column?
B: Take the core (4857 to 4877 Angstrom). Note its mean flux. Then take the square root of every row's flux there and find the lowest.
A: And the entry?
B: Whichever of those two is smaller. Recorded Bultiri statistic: 3.772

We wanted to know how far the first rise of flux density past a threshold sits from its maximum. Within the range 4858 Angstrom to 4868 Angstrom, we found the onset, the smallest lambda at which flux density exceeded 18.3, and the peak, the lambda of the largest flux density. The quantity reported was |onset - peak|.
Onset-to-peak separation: 1.1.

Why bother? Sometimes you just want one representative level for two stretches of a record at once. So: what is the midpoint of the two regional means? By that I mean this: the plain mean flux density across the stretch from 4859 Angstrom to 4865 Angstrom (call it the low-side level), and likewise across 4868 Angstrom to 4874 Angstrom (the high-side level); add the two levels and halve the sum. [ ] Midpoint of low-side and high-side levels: 18.0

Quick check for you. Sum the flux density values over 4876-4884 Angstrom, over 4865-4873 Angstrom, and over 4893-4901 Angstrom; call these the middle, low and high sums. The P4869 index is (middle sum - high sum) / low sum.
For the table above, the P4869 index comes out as -0.065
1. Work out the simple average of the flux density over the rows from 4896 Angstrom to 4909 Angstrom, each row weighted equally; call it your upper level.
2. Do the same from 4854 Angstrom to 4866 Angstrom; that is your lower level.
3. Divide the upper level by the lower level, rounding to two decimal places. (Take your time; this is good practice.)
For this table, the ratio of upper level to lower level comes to 1.10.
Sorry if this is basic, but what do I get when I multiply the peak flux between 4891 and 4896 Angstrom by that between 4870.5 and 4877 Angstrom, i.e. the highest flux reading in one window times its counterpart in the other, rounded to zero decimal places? 385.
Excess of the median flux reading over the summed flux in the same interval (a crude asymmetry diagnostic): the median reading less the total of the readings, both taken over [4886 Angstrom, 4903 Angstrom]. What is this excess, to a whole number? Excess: -275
